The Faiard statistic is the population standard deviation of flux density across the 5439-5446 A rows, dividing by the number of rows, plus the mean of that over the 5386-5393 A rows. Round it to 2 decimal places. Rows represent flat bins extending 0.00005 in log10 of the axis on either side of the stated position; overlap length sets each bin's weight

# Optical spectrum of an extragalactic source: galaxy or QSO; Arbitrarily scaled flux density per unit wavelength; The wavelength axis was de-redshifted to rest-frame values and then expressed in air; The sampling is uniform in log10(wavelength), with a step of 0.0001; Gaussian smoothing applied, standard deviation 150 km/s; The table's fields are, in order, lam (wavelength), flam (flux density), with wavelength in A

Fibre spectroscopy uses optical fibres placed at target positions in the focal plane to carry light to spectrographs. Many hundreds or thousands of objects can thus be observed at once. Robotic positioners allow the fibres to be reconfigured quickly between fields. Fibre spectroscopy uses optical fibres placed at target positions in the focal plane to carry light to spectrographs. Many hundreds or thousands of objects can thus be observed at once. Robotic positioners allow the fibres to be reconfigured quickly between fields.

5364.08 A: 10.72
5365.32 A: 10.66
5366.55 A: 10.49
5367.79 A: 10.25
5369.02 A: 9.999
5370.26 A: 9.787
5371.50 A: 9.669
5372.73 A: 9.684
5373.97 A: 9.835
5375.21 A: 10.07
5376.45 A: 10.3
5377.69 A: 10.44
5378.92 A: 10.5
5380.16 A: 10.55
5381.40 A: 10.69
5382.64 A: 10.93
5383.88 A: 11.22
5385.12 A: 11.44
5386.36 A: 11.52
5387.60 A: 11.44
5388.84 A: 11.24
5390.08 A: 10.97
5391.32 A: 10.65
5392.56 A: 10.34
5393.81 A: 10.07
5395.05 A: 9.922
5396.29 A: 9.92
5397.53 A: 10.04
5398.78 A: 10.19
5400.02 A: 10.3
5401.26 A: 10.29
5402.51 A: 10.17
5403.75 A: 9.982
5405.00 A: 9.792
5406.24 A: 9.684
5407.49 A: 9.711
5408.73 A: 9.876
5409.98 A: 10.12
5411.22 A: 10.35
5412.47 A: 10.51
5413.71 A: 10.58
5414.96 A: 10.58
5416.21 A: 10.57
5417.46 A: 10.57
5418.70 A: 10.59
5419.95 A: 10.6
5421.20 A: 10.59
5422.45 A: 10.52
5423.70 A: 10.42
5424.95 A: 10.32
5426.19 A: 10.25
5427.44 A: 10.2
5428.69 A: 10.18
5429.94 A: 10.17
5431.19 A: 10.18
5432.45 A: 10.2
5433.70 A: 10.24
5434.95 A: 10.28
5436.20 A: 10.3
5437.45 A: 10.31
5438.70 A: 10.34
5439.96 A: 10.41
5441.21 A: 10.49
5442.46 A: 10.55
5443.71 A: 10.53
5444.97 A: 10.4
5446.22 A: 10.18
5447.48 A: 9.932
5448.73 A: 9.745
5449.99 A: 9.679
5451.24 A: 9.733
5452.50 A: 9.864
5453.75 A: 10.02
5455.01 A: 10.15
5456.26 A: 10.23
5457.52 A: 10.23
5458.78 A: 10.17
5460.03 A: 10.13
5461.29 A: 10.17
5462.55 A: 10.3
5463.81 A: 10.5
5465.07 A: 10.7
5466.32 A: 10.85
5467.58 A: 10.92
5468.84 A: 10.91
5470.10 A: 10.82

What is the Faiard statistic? 11.09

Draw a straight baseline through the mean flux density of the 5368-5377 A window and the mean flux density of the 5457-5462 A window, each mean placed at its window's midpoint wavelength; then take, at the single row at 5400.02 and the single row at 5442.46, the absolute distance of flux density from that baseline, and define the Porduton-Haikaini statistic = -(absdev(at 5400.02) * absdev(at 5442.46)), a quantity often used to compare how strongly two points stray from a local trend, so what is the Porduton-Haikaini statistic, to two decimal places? -0.13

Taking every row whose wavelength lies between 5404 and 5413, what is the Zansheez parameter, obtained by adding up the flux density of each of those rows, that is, 70.0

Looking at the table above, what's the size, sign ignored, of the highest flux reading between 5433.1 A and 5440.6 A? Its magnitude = 10.4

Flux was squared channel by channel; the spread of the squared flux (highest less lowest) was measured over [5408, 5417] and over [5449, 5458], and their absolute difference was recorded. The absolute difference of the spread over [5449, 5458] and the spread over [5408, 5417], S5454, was 3.4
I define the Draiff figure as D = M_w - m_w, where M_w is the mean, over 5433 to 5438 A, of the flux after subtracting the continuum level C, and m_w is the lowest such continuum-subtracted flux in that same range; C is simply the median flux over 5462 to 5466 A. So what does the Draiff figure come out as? 0.04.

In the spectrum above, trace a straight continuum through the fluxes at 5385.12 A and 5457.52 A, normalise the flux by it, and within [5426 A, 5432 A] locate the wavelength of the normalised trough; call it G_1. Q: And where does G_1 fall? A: 5428.69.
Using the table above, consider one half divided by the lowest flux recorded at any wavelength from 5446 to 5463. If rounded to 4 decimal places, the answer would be 0.0517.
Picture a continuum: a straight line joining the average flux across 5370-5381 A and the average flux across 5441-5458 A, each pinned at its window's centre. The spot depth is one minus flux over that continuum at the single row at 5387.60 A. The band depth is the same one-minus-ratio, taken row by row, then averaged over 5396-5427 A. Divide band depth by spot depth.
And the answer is 0.11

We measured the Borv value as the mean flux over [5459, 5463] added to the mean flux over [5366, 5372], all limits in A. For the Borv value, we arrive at 20.2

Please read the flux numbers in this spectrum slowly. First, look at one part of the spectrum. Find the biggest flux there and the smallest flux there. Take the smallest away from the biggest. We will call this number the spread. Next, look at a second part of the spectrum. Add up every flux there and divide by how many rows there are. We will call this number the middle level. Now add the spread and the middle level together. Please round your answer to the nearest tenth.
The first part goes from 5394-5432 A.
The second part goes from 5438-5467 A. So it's 11.1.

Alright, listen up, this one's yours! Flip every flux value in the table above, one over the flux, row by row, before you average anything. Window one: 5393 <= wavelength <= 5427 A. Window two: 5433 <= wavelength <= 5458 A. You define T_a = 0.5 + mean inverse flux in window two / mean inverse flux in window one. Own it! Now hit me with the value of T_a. 1.51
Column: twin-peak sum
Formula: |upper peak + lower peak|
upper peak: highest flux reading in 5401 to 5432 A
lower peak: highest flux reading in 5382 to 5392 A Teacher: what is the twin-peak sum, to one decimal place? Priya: 22.1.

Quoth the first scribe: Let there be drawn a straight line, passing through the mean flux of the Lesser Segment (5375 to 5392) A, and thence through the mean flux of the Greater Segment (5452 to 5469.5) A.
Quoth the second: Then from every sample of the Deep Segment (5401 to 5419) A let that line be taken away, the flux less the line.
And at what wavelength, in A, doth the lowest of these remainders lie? 5406.24 A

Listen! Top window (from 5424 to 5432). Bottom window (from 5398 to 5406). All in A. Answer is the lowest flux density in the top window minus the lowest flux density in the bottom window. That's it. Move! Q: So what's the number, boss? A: 0.4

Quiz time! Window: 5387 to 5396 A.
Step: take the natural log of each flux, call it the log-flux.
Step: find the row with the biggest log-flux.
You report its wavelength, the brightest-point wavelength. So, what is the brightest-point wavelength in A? 5387.60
